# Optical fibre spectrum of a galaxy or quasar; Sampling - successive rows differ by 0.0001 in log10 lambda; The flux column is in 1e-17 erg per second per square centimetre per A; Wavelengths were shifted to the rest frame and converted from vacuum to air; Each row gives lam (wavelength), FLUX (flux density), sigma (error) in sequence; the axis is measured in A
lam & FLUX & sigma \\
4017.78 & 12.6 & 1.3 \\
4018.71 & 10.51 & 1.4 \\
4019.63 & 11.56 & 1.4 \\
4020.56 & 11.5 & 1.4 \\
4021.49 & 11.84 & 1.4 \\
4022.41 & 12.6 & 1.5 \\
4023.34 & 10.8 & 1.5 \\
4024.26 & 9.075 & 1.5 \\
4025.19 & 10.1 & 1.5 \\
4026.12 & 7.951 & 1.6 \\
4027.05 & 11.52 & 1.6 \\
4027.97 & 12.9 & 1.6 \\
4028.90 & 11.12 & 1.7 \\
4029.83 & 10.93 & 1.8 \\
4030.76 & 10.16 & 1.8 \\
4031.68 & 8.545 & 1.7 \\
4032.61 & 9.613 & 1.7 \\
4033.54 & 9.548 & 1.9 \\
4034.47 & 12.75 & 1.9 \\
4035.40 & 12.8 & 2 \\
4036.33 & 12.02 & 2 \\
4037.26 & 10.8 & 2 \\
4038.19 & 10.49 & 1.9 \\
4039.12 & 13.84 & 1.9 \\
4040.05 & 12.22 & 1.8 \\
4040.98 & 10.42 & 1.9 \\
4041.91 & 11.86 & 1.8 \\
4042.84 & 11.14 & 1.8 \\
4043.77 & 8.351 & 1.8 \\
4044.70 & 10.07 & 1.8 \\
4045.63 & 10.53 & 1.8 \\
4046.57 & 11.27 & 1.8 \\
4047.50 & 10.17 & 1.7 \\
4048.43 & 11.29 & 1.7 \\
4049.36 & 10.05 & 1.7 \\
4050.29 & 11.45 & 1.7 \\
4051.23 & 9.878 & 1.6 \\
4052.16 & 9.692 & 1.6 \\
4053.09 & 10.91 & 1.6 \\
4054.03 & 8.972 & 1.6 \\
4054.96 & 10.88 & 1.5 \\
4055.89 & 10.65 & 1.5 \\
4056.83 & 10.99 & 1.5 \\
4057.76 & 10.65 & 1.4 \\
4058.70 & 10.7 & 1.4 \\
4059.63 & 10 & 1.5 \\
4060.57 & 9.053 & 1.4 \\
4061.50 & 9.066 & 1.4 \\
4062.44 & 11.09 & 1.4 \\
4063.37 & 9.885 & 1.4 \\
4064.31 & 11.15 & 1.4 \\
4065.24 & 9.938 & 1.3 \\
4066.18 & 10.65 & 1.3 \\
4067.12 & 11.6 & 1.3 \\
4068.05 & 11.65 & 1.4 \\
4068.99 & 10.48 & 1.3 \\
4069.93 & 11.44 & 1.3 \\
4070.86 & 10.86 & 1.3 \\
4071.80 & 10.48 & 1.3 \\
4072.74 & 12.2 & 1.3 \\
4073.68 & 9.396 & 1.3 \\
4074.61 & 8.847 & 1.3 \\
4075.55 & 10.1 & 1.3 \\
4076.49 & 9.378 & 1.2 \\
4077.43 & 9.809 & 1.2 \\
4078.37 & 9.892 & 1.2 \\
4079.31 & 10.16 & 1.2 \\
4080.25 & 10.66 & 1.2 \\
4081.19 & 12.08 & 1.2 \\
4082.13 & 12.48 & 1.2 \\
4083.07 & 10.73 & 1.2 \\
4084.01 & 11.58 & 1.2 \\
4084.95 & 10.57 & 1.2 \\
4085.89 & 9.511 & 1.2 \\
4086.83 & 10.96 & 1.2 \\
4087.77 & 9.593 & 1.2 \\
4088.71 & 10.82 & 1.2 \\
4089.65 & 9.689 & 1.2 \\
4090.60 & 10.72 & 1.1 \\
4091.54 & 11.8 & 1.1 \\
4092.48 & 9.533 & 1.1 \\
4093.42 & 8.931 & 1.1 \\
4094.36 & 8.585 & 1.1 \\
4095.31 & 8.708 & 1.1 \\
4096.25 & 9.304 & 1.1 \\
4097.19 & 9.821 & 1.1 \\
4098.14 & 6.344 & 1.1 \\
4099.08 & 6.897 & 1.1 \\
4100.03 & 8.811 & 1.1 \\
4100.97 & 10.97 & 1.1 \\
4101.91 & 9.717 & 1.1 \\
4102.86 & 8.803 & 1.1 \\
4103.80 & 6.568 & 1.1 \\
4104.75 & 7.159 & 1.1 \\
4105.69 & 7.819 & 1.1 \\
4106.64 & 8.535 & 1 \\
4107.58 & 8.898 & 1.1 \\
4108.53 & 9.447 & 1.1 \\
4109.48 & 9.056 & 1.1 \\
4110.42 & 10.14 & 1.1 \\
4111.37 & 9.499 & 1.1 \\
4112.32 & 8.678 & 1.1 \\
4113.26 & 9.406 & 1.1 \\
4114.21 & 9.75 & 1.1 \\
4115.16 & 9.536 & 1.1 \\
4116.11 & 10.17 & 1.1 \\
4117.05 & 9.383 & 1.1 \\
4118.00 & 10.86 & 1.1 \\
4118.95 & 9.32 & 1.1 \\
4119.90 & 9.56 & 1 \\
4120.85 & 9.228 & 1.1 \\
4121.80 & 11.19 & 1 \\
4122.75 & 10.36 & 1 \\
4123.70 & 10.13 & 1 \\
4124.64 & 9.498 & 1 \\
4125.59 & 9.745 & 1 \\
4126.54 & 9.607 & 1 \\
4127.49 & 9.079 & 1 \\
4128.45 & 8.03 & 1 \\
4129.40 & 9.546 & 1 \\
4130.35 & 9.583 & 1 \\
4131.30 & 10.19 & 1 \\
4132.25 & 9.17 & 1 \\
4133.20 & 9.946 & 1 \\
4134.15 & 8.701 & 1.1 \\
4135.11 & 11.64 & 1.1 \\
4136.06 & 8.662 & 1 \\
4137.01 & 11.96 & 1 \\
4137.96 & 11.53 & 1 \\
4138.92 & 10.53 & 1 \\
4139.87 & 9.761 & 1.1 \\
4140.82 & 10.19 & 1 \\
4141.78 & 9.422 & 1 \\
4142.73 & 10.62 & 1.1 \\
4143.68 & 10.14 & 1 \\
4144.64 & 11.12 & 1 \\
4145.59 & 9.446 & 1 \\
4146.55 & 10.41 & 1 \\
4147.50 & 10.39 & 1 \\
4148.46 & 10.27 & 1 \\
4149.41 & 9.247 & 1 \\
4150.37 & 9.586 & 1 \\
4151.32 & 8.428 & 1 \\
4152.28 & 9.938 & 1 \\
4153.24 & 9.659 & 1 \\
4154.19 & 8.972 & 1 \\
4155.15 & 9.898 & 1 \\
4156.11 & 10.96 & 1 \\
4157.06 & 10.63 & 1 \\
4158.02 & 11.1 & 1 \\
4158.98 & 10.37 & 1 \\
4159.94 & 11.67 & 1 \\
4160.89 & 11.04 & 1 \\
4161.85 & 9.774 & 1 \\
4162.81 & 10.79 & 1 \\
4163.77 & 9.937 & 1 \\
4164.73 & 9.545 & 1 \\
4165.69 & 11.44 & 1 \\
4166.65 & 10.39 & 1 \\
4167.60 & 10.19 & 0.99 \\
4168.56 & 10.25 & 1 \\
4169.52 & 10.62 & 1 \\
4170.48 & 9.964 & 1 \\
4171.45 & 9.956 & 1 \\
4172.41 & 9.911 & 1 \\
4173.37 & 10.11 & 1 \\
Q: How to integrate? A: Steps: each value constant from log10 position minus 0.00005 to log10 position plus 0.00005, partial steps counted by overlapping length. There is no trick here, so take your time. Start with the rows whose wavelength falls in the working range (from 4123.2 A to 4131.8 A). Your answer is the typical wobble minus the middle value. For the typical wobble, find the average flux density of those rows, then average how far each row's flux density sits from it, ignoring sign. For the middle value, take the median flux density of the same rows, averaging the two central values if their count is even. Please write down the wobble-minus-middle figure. -9.2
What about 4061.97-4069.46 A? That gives -10.3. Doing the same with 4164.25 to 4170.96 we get -9.8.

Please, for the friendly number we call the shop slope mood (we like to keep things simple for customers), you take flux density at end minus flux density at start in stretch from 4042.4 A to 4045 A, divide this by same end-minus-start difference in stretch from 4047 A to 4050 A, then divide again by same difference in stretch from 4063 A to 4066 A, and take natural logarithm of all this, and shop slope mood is 5.1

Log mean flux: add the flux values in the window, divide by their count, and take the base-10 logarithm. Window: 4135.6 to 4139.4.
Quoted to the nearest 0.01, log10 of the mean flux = 1.03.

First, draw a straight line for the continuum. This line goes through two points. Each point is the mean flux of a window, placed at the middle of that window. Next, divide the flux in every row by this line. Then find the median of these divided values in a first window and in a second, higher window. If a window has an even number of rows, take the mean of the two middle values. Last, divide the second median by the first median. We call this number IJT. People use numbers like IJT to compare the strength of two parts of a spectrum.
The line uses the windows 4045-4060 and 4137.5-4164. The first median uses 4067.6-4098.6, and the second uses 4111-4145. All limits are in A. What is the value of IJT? 0.96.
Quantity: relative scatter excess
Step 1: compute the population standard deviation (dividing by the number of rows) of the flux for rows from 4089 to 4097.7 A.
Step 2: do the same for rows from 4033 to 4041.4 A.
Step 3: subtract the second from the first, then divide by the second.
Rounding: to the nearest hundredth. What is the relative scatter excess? -0.27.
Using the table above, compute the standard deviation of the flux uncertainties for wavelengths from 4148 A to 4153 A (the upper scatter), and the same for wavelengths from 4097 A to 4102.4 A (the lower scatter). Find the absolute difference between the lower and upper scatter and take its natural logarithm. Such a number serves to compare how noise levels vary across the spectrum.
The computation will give -36.0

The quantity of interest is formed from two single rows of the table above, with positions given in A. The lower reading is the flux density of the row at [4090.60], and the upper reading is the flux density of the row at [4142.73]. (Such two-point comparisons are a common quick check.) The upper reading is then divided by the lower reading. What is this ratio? 1.0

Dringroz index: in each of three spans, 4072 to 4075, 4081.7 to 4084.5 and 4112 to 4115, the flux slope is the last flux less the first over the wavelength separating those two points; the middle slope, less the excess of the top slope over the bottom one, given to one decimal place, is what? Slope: -2.8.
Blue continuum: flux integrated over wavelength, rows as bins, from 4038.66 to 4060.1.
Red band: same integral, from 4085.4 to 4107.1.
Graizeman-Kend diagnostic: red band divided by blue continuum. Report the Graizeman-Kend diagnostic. 0.86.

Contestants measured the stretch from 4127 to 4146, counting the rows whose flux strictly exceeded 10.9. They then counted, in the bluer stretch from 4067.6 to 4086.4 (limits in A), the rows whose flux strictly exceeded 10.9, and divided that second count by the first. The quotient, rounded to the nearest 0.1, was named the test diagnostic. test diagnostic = 1.5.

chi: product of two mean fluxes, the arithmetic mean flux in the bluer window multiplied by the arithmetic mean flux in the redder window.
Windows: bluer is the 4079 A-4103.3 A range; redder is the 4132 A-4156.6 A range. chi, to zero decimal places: 99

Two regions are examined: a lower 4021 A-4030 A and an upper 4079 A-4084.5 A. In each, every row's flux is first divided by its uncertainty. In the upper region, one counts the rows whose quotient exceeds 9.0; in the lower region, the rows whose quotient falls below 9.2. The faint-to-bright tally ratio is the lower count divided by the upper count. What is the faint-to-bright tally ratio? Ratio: 3.3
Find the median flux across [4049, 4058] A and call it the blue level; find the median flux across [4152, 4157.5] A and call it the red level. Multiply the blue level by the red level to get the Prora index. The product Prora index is 106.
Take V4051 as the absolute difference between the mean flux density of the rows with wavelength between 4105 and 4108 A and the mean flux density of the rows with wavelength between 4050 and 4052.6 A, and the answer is 1.9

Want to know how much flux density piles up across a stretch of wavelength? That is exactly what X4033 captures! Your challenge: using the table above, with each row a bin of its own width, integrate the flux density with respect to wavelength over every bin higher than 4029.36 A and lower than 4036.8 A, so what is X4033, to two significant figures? 80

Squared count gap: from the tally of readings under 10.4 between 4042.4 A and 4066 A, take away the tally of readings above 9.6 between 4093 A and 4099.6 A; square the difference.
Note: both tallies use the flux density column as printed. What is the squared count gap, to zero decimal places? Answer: 121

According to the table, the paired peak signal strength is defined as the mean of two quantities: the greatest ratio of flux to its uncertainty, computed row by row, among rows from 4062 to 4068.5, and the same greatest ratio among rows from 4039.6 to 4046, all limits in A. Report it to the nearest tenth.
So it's 7.9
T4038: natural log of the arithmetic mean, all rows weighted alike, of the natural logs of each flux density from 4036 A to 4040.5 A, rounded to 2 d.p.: 0.90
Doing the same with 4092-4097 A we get 0.79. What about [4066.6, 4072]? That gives 0.88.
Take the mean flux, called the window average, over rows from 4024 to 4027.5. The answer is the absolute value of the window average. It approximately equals 9.7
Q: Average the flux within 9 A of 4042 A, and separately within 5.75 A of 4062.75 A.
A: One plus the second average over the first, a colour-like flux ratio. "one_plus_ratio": 1.94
